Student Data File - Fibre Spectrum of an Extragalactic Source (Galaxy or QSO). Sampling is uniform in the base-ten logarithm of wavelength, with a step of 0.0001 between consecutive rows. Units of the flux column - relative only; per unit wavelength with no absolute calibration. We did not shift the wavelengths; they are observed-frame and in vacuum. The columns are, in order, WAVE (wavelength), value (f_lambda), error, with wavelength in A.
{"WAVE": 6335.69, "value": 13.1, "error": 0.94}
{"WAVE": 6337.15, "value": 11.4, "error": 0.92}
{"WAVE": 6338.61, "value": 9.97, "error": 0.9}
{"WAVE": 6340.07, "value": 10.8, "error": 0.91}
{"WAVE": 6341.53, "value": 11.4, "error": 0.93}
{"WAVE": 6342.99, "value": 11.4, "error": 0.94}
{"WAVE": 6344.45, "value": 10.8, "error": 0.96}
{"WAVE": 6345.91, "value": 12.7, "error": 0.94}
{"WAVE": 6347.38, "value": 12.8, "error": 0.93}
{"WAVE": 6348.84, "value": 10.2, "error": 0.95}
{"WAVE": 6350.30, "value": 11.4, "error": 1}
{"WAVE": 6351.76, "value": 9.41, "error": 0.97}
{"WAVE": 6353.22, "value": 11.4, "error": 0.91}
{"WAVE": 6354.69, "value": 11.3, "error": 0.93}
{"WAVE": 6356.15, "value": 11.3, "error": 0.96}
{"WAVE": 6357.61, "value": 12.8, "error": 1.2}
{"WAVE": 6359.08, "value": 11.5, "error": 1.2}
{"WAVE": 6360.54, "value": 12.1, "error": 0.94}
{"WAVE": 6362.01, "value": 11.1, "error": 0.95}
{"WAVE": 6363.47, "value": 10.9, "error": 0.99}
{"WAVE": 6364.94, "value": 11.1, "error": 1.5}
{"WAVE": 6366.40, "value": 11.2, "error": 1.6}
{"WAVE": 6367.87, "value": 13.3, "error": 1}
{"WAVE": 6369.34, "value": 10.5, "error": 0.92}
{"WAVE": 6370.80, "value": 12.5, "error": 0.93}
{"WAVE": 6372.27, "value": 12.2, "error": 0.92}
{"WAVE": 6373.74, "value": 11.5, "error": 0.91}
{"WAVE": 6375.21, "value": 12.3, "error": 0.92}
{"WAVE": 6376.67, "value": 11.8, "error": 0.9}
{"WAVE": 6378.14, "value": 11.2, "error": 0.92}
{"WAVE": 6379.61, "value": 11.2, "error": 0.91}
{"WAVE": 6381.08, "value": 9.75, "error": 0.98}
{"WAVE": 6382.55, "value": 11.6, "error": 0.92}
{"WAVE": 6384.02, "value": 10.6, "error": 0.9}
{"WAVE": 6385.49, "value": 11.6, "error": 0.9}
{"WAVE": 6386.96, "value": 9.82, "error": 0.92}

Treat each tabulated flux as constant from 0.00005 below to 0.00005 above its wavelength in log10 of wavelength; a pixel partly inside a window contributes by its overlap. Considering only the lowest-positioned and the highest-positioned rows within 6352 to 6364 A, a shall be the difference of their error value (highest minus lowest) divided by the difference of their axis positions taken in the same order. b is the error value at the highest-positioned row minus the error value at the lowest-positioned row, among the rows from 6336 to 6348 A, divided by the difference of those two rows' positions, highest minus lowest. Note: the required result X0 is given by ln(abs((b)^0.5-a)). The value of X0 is -3.8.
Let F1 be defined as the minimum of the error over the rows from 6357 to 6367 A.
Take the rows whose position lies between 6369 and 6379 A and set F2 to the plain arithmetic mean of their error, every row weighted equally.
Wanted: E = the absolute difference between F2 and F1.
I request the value 0.023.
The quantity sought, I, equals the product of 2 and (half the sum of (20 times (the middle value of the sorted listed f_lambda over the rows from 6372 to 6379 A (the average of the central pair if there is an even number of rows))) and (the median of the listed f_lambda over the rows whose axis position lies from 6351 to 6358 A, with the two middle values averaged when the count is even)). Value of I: 247.3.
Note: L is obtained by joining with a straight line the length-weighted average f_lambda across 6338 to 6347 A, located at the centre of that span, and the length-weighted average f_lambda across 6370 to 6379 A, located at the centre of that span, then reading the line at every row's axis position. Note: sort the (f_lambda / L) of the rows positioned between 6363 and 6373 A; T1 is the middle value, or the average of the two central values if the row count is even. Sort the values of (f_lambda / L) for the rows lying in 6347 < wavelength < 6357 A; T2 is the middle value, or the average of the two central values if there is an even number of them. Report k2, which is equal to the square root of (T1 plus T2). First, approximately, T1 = 0.95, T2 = 0.983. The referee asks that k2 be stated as 1.39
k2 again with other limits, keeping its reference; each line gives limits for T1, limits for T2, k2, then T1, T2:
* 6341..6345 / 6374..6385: 1.40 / 1.01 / 0.935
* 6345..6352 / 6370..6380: 1.41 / 1.00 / 0.988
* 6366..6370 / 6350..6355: 1.39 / 0.95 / 0.988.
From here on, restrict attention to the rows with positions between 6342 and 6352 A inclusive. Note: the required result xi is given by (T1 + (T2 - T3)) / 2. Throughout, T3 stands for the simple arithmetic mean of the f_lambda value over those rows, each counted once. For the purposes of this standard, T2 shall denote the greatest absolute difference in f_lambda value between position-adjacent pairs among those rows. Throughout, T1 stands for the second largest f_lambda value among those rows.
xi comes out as 2.0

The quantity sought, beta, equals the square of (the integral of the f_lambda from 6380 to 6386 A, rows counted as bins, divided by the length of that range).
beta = 118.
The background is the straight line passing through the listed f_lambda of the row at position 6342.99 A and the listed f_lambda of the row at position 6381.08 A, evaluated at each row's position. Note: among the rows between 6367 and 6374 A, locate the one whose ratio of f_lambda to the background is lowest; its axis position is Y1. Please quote 6369.34 A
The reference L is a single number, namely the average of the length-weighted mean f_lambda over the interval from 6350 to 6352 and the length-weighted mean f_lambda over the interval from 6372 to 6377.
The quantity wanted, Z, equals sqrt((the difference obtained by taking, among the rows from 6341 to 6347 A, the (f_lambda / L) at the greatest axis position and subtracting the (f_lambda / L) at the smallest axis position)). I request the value 0.34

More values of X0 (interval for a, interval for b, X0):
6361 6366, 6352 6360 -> -3.4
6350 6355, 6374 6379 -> -4.1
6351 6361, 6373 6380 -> -5.7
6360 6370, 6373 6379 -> -3.0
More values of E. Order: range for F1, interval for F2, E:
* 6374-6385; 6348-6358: 0.089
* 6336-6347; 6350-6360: 0.124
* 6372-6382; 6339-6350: 0.037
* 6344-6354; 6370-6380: 0.006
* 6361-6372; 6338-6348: 0.010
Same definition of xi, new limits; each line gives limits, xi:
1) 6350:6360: 1.1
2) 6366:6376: 1.7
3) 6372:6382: 1.1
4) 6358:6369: 1.3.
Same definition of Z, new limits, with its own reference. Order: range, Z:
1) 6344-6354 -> 0.23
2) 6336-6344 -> 0.00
